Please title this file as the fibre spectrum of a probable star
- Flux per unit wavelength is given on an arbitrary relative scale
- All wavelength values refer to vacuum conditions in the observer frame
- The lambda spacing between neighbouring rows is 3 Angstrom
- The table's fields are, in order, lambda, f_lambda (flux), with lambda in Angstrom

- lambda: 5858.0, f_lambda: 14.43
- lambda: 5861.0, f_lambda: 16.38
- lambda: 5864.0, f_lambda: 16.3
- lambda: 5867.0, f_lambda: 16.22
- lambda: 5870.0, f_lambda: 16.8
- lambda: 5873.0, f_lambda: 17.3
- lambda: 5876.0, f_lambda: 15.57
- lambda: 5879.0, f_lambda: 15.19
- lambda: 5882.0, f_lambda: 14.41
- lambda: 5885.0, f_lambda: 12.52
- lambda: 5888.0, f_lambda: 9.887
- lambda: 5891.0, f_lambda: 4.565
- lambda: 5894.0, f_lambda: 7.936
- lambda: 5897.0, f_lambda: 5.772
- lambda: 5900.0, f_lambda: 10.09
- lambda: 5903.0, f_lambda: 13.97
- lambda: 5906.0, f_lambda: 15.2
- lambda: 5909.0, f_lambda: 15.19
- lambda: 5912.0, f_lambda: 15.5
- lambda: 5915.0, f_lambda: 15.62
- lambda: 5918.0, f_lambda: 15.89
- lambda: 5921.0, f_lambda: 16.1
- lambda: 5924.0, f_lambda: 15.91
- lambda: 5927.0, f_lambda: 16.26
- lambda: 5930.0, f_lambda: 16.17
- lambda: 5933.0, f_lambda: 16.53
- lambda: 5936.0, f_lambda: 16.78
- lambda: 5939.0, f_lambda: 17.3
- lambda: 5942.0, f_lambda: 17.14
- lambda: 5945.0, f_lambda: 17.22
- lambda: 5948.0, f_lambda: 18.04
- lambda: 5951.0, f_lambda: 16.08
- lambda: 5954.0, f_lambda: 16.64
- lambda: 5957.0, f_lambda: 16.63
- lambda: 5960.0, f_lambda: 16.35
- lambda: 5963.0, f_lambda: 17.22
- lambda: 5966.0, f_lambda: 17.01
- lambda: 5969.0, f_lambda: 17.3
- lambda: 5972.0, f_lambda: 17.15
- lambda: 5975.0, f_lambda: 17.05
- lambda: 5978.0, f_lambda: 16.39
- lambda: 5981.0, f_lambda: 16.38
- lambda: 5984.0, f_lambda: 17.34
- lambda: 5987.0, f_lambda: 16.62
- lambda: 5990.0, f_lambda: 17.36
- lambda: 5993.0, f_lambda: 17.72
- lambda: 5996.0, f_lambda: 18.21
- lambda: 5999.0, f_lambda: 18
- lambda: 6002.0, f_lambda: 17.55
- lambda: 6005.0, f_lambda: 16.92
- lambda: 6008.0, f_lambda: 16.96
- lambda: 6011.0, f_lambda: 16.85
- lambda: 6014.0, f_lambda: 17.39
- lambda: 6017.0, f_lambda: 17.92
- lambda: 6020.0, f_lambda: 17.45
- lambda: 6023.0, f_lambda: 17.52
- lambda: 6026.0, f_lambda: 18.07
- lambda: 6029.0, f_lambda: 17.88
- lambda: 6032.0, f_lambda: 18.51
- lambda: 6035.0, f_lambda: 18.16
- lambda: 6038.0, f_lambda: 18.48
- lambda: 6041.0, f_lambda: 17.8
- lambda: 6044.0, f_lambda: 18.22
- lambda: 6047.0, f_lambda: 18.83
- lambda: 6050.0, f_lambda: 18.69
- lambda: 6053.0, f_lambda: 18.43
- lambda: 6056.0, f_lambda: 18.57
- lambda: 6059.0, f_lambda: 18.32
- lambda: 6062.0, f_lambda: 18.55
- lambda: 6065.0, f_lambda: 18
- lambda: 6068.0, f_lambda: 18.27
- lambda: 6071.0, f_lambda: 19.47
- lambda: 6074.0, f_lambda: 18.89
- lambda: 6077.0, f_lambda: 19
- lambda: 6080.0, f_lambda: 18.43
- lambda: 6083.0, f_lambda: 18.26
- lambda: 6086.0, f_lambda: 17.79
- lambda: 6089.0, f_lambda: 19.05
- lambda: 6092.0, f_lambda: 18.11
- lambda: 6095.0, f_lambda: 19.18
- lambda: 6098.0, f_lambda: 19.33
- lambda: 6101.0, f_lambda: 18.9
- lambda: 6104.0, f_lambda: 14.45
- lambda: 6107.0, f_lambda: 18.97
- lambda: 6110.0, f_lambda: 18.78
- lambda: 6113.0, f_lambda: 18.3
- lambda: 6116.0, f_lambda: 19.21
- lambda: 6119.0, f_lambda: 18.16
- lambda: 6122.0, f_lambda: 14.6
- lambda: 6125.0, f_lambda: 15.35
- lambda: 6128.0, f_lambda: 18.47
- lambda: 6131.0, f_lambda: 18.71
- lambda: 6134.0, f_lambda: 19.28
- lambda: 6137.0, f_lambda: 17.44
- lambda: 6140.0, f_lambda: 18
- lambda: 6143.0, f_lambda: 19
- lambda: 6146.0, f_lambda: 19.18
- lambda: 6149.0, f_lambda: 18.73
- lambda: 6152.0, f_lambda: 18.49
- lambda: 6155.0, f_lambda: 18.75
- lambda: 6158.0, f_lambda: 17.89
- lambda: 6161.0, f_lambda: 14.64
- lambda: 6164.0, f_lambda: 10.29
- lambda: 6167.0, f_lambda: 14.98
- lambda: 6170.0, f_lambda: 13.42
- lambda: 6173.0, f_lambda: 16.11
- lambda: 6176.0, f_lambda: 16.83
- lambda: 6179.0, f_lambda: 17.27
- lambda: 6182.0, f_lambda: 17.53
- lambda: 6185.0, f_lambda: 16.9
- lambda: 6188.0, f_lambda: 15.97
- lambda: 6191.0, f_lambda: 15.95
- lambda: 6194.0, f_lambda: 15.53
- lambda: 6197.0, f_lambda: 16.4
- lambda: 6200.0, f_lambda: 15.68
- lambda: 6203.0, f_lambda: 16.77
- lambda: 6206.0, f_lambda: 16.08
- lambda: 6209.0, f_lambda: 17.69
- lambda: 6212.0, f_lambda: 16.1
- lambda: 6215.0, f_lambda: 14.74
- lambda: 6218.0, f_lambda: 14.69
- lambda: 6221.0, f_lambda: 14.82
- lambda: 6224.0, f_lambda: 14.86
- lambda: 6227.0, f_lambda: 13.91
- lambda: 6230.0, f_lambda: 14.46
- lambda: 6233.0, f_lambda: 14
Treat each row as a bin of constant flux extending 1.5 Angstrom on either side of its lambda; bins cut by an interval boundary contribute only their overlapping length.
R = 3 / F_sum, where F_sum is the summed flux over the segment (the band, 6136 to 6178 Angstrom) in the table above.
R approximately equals 0.0128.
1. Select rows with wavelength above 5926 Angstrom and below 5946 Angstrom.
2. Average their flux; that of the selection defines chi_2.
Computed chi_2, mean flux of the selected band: 16.8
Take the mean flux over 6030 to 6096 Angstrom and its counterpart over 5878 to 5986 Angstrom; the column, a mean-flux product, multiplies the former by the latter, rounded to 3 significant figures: 278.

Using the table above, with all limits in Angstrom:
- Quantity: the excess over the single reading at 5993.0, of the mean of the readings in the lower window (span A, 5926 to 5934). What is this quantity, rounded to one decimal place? -1.4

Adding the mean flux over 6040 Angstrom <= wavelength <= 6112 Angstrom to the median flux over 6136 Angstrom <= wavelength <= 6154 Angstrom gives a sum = 37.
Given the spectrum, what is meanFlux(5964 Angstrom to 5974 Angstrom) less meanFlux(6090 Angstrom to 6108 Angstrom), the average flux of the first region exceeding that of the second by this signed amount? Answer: -1.0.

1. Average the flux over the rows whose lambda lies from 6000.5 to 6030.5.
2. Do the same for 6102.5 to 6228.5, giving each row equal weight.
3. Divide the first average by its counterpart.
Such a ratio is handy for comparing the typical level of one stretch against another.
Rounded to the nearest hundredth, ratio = 1.05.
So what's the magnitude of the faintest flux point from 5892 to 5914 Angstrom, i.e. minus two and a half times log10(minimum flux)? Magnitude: -1.9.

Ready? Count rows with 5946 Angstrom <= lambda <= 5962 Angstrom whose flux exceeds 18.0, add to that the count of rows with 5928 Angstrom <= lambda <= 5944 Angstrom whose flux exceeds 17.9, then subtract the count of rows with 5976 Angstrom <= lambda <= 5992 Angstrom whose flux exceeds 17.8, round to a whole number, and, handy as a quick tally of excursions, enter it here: 1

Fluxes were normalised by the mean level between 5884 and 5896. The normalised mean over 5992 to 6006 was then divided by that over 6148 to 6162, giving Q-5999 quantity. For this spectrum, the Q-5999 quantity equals 1.0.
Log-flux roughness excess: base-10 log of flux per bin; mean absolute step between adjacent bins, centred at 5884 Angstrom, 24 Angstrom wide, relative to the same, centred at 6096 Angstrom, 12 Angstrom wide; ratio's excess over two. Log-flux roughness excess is 7.2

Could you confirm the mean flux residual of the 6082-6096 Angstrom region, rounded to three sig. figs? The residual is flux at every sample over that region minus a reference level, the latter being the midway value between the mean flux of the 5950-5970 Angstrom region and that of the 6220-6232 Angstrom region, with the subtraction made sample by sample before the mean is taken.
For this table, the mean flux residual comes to 2.85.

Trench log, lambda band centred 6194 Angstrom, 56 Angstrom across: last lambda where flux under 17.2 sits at 6221.0 Angstrom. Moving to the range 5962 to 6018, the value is 6011.0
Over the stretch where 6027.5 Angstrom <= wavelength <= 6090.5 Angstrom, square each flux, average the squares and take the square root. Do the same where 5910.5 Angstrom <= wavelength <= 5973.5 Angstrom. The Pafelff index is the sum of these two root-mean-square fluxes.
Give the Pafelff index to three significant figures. 35.1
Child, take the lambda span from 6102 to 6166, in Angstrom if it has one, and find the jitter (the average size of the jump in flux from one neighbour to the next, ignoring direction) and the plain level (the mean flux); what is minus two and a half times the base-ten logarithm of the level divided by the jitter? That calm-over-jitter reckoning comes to -2.7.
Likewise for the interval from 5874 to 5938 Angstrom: -2.5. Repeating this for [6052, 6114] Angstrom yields -3.3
